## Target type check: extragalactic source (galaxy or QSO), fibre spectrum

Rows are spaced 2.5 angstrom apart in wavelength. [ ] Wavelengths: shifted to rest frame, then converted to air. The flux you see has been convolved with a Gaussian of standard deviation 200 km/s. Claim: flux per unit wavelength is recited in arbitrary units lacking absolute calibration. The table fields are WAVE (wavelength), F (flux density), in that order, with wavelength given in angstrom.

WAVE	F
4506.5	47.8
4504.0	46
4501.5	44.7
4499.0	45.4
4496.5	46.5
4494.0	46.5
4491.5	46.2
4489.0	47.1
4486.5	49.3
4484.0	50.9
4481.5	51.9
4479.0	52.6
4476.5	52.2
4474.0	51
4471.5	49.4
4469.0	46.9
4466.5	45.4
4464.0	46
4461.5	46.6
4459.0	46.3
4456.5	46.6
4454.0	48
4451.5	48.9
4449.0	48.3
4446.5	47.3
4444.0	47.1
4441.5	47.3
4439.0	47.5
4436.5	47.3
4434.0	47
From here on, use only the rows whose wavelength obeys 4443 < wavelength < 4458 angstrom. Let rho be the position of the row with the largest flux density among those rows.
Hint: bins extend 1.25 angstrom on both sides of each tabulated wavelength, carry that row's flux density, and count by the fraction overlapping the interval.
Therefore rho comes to 4451.5 angstrom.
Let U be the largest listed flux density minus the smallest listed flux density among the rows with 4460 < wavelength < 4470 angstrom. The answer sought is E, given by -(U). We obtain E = -1.5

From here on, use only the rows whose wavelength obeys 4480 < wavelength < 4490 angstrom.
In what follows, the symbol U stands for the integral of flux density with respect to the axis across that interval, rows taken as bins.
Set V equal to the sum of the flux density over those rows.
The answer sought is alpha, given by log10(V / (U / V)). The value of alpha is 1.900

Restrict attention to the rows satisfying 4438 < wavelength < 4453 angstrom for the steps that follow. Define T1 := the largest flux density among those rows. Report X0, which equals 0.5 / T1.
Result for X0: 0.0102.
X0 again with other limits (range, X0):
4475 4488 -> 0.0095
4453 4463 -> 0.0104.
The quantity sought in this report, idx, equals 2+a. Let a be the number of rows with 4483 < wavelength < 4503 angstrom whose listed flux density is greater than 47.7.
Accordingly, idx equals 4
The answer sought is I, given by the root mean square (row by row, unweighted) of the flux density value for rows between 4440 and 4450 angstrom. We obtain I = 47.5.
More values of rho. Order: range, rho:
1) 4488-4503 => 4489.0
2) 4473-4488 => 4479.0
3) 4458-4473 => 4471.5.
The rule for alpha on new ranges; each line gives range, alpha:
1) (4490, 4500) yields 1.868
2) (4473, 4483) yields 1.920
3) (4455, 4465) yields 1.870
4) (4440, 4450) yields 1.881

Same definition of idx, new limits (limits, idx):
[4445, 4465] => 5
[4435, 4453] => 4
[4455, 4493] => 9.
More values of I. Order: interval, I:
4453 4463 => 46.9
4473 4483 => 51.9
